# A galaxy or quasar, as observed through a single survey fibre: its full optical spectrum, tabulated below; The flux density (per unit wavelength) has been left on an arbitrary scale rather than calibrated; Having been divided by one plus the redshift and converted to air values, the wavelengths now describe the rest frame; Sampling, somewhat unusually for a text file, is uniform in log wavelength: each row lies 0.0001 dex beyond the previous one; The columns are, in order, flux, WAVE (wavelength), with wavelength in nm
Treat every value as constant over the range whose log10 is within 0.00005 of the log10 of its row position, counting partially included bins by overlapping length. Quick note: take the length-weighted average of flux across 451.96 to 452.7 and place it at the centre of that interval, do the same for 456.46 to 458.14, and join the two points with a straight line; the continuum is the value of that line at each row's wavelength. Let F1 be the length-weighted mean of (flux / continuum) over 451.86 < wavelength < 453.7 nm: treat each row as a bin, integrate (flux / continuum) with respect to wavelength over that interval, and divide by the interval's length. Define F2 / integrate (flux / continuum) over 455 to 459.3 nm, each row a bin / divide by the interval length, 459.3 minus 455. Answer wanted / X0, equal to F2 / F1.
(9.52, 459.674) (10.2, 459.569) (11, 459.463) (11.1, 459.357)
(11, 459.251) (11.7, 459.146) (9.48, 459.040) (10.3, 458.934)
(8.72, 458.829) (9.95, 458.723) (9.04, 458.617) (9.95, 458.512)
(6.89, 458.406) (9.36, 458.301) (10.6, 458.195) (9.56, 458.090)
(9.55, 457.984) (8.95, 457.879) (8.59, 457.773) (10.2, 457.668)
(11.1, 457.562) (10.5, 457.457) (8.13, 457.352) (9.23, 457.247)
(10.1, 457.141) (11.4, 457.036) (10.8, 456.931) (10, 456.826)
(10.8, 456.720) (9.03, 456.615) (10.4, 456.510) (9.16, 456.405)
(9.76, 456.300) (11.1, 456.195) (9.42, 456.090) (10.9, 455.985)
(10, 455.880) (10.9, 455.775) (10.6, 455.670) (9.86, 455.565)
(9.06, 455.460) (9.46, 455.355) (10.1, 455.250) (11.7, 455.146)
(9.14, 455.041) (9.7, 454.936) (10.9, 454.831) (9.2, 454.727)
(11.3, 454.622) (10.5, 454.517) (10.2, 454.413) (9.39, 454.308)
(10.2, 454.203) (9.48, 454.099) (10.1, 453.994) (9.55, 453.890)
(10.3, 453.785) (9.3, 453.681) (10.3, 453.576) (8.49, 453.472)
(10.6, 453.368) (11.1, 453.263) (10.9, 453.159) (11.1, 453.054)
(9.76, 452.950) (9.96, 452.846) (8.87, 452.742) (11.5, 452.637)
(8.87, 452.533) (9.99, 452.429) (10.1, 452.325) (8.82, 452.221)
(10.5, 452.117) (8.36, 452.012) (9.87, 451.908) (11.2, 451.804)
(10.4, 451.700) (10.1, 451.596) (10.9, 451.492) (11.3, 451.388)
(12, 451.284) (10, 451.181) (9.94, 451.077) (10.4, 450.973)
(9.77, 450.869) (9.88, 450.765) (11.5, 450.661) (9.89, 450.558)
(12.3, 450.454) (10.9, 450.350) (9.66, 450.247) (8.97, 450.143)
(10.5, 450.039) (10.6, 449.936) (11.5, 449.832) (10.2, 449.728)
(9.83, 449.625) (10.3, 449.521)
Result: 0.98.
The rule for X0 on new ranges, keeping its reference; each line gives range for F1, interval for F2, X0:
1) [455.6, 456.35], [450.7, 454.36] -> 0.99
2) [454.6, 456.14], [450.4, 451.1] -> 1.06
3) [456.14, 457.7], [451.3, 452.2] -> 1.04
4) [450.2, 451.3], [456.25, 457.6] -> 0.93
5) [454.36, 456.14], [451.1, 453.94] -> 1.01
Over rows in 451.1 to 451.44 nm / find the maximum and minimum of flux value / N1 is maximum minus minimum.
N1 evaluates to 2.0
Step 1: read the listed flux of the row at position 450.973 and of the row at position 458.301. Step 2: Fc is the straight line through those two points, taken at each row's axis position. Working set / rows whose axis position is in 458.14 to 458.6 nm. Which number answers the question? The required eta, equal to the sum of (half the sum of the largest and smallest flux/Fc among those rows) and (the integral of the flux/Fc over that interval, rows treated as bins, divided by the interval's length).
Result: 1.92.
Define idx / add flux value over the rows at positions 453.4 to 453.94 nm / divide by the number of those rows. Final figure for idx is 9.6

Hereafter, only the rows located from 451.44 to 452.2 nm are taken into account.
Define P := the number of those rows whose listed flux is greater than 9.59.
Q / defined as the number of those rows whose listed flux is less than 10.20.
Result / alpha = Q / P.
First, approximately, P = 6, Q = 3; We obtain 0.5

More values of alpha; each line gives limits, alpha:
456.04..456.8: 1.0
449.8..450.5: 0.3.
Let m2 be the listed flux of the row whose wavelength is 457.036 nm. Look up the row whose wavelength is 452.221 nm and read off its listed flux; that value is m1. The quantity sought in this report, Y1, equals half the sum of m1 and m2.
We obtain 10.1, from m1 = 8.82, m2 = 11.4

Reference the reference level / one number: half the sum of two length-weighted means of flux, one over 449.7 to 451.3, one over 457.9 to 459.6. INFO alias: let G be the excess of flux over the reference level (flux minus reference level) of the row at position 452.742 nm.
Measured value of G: -1.3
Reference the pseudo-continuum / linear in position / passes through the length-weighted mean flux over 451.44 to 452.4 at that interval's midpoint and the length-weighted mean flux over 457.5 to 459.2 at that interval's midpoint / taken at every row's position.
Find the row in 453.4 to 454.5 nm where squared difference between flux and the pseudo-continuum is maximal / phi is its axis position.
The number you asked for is 453.472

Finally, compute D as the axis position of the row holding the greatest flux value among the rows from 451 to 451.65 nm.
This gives 451.284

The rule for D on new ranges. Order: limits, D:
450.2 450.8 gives 450.454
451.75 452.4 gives 451.804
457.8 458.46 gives 458.195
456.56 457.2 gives 457.036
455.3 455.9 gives 455.775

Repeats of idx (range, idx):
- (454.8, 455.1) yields 9.9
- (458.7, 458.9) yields 9.3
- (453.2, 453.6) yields 10.1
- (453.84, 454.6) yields 9.9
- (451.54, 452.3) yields 9.9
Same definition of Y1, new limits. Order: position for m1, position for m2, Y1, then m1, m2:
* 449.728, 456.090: 9.8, 10.2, 9.42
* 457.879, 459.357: 10.0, 8.95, 11.1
